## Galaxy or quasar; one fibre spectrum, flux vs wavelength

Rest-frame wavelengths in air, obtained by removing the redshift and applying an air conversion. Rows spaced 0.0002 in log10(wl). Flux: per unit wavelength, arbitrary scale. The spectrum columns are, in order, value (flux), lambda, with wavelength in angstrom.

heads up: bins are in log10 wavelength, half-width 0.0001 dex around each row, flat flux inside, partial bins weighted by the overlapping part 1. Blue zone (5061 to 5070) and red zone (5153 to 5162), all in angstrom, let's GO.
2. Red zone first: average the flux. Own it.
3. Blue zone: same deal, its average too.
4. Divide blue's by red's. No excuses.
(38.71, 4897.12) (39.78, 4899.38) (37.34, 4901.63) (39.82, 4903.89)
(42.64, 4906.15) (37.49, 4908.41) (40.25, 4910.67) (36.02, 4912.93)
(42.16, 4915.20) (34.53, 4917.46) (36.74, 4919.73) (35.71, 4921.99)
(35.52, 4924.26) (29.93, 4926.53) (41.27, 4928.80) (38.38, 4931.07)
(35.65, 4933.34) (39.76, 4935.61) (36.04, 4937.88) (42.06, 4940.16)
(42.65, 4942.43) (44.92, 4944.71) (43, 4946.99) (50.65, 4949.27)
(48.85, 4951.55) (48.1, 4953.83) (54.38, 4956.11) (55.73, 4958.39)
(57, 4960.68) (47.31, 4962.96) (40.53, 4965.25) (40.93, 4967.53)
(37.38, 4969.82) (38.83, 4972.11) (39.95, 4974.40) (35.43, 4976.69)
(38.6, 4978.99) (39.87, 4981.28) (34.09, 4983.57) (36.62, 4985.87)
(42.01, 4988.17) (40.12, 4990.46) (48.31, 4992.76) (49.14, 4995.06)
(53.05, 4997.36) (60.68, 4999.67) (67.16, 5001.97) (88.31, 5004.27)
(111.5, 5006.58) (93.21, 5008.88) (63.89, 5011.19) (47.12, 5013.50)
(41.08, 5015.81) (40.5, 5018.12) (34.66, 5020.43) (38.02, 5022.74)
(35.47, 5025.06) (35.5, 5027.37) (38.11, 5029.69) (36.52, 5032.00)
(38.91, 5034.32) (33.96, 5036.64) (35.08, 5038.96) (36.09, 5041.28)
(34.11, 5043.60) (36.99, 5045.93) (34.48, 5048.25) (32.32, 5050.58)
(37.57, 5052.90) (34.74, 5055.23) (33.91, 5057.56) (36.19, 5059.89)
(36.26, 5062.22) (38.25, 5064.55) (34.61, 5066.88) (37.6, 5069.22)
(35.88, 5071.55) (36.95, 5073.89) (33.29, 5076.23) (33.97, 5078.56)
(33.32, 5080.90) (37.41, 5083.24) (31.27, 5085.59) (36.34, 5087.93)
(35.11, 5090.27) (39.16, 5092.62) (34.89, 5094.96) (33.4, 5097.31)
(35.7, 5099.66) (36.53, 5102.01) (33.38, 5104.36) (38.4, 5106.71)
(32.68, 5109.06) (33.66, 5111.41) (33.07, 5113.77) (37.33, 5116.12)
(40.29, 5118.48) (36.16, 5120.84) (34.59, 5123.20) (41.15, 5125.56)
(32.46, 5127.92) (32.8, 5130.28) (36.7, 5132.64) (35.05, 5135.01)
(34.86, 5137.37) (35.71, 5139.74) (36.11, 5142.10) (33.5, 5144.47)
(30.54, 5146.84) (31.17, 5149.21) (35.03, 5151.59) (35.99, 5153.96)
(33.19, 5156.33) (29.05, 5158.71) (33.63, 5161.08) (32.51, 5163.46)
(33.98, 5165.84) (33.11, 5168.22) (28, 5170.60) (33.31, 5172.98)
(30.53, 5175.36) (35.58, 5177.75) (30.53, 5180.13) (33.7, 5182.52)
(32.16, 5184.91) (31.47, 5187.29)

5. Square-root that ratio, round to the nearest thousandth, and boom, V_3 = 1.055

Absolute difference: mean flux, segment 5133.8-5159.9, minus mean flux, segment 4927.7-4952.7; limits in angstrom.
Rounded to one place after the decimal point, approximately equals 8.5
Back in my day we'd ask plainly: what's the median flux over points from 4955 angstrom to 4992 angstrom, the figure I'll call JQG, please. 40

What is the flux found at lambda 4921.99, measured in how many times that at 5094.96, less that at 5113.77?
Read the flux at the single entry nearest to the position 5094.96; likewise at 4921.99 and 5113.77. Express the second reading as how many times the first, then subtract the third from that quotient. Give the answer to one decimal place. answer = -32.0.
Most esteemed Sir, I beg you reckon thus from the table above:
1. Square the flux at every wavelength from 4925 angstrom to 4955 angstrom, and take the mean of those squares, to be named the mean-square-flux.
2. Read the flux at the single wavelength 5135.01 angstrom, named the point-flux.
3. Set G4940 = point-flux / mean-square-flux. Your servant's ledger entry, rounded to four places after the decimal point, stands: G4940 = 0.0199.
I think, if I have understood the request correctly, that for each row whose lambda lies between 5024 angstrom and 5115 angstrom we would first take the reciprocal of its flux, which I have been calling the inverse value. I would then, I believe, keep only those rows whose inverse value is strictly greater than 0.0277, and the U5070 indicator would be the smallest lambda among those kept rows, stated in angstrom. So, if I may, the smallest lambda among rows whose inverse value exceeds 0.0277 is 5025.06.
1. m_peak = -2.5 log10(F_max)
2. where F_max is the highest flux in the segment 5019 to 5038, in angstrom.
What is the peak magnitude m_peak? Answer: -3.98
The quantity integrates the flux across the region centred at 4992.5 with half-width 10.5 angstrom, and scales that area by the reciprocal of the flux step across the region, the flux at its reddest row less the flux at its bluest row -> 30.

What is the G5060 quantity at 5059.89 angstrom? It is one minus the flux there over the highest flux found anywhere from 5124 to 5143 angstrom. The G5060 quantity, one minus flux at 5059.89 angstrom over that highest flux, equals 0.12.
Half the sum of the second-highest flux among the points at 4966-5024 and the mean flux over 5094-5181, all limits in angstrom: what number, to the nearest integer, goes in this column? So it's 64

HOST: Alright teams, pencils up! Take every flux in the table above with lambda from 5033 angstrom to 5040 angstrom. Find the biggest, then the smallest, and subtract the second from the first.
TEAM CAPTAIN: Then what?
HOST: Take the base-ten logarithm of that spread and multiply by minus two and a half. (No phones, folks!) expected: -1.7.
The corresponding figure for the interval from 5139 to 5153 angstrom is -1.9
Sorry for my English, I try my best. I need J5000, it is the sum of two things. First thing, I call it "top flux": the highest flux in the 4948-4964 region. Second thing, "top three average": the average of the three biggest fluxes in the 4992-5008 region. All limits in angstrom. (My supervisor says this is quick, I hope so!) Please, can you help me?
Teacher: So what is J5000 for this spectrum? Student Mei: 146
